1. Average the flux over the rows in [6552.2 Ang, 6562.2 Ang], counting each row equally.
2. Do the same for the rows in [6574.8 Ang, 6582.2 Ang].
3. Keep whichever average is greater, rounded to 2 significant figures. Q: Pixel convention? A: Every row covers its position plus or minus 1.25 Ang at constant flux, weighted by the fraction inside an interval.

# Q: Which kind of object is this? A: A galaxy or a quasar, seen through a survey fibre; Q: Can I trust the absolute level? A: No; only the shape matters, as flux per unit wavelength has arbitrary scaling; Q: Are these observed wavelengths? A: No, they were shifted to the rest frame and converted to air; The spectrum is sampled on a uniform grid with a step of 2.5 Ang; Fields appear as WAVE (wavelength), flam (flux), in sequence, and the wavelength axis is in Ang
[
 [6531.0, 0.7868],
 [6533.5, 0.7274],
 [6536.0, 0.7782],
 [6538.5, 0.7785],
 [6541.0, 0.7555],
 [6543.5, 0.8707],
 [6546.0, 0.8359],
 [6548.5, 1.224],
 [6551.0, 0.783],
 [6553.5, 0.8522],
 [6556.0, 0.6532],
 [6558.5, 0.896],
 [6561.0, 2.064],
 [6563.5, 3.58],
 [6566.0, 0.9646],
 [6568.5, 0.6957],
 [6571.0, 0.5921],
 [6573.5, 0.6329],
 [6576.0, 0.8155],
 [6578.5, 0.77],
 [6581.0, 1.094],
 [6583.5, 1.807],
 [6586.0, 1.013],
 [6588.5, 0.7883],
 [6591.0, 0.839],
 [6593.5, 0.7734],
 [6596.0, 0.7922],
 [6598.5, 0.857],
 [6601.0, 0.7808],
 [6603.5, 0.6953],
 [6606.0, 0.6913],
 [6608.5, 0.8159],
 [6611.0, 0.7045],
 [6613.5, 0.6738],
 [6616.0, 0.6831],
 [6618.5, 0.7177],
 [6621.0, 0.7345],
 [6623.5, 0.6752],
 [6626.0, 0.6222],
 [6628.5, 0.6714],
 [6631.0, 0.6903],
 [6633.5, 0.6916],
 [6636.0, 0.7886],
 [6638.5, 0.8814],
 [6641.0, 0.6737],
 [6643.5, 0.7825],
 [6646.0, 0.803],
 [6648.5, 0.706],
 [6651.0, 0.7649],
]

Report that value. 1.1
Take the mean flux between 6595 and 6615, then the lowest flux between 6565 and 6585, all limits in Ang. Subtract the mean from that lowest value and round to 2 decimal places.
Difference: -0.16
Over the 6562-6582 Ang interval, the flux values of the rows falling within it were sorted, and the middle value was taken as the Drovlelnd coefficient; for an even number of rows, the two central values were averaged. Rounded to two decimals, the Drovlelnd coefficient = 0.79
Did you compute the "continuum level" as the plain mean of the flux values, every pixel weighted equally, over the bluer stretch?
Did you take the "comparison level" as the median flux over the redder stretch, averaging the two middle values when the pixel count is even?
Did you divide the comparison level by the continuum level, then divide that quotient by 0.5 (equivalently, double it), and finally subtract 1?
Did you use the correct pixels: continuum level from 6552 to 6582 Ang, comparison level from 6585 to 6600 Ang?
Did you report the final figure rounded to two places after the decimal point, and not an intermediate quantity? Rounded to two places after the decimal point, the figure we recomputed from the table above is 0.44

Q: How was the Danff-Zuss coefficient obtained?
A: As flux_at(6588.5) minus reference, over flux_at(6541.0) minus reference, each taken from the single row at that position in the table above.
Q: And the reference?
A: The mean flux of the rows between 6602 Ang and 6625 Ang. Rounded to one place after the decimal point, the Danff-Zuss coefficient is 1.7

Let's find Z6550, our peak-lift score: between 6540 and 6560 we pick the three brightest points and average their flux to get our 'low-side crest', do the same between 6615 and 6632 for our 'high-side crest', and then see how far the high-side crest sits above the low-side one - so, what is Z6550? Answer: -0.3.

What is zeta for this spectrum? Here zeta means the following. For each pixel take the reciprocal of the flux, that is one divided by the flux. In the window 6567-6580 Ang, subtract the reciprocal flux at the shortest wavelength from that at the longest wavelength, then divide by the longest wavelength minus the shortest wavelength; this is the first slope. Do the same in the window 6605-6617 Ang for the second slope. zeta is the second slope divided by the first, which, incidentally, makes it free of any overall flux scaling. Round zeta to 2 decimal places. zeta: -0.13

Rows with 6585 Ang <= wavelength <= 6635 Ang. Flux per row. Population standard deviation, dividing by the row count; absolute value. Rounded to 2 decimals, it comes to 0.09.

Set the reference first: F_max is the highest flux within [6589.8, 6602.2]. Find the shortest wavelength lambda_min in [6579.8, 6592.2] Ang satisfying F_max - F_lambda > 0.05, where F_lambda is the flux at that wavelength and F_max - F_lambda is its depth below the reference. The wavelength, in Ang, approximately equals 6588.5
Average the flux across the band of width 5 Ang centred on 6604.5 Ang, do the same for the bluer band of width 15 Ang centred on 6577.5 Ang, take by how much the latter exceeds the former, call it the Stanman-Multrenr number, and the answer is 0.26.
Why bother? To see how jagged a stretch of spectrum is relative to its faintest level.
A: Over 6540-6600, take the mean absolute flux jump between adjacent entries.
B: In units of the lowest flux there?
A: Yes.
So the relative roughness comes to 0.71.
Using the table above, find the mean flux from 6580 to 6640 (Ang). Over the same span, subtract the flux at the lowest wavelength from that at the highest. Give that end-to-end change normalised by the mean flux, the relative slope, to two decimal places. -0.26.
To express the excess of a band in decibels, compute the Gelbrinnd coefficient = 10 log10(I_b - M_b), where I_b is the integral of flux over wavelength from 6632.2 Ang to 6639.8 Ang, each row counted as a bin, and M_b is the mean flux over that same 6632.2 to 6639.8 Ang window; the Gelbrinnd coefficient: 7.1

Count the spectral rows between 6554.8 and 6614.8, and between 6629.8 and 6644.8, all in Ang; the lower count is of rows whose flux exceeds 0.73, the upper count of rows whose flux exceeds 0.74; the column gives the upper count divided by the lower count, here 0.19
